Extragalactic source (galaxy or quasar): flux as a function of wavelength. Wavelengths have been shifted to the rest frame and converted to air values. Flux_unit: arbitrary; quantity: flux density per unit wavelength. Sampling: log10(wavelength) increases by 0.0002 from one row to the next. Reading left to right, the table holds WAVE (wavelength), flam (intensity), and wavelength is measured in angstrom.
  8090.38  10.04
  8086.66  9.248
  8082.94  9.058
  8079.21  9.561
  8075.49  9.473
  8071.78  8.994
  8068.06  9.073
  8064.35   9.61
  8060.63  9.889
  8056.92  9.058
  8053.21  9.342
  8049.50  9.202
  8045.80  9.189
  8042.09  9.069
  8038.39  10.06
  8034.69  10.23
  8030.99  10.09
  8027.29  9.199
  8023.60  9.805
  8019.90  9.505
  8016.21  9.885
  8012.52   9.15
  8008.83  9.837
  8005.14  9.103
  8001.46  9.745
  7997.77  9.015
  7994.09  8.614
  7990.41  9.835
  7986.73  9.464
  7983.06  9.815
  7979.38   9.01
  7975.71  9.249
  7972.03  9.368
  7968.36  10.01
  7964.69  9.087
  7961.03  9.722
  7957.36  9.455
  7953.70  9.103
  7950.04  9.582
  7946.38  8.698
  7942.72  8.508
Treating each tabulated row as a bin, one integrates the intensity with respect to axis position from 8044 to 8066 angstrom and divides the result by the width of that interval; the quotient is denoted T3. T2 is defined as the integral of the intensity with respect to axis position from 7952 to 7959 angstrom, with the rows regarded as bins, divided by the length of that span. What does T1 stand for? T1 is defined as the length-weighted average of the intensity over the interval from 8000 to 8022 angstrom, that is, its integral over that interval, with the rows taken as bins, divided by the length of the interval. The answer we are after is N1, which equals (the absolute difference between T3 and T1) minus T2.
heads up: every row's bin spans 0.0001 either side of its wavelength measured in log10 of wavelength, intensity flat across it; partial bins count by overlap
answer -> -9.1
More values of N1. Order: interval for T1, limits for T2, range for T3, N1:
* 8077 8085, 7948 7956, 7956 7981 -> -9.2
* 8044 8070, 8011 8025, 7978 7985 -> -9.5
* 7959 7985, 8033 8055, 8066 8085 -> -9.3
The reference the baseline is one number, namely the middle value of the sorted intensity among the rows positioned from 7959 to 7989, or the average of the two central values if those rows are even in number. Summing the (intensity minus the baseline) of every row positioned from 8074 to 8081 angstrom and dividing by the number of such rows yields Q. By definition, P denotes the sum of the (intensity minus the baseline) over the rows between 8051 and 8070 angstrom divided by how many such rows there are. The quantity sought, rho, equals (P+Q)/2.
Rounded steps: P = 0.0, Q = 0.10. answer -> 0.04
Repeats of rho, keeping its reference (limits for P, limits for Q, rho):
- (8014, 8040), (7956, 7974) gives 0.26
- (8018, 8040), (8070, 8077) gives 0.11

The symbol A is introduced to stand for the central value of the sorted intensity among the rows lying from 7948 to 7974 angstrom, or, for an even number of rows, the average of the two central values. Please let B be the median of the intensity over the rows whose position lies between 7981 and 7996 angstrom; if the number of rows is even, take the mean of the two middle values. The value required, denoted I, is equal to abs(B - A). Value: 0.18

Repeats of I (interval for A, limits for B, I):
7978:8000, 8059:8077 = 0.23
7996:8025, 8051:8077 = 0.28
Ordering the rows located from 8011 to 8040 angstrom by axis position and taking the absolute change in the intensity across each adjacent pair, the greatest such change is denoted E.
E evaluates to 0.9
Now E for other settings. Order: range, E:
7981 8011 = 1.2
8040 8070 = 0.8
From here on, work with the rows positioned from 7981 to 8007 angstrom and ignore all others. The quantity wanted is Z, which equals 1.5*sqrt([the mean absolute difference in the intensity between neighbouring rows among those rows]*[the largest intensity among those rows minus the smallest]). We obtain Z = 1.30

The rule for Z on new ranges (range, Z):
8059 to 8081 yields 0.77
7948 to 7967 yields 0.79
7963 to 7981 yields 1.04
